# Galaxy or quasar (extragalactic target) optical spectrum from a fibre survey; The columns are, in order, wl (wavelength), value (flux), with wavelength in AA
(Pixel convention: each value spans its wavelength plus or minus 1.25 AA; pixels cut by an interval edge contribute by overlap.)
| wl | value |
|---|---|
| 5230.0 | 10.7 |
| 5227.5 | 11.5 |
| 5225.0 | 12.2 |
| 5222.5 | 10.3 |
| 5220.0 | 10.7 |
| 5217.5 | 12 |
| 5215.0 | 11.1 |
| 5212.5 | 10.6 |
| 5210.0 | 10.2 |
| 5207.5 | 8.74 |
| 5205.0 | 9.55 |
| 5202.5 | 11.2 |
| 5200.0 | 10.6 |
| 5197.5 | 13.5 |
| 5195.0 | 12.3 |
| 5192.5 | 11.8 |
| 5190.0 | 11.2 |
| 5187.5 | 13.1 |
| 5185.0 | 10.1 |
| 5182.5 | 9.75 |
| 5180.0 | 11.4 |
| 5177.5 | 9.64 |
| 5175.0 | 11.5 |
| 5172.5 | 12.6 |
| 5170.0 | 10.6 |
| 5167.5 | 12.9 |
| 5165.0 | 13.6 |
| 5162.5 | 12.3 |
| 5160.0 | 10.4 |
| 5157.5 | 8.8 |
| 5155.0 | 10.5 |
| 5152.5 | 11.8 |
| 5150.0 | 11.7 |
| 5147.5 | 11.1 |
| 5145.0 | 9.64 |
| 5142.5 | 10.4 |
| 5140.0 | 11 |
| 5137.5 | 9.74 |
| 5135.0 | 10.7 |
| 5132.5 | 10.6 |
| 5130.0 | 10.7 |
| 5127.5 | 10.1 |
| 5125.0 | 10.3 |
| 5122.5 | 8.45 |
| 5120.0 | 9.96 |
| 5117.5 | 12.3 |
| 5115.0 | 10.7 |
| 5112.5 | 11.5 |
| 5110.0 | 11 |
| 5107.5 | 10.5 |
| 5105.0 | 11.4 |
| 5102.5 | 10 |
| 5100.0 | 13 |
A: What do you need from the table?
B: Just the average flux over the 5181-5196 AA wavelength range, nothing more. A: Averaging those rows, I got 11.4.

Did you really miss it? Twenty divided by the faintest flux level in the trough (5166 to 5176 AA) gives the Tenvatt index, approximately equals 1.89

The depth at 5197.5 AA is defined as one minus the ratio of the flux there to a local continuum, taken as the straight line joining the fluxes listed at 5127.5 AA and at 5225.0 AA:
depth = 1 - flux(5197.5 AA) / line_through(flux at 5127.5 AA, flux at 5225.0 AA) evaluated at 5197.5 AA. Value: -0.16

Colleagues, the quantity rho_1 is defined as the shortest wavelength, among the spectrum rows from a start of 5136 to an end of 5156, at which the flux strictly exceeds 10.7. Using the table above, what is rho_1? 5140.0 AA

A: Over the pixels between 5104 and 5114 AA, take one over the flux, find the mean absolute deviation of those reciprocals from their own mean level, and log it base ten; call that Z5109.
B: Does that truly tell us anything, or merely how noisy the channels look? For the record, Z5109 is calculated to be -2.54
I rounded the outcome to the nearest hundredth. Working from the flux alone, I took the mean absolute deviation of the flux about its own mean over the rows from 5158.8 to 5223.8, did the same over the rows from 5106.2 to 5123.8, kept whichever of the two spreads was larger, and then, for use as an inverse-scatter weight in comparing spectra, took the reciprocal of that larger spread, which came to 0.96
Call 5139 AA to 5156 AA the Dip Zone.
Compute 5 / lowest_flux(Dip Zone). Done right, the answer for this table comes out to 0.519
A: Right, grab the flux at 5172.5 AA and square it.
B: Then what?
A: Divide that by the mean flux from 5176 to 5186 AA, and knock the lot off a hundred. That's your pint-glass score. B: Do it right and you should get 84.5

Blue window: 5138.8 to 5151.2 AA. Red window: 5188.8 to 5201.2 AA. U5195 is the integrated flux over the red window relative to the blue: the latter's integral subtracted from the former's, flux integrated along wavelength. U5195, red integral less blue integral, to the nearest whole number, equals 14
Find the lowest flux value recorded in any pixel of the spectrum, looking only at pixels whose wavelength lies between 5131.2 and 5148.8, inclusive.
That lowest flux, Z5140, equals 9.64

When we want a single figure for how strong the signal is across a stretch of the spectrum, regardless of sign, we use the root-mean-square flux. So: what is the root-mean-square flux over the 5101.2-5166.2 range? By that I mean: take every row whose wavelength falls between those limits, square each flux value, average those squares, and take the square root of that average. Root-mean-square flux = 10.8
